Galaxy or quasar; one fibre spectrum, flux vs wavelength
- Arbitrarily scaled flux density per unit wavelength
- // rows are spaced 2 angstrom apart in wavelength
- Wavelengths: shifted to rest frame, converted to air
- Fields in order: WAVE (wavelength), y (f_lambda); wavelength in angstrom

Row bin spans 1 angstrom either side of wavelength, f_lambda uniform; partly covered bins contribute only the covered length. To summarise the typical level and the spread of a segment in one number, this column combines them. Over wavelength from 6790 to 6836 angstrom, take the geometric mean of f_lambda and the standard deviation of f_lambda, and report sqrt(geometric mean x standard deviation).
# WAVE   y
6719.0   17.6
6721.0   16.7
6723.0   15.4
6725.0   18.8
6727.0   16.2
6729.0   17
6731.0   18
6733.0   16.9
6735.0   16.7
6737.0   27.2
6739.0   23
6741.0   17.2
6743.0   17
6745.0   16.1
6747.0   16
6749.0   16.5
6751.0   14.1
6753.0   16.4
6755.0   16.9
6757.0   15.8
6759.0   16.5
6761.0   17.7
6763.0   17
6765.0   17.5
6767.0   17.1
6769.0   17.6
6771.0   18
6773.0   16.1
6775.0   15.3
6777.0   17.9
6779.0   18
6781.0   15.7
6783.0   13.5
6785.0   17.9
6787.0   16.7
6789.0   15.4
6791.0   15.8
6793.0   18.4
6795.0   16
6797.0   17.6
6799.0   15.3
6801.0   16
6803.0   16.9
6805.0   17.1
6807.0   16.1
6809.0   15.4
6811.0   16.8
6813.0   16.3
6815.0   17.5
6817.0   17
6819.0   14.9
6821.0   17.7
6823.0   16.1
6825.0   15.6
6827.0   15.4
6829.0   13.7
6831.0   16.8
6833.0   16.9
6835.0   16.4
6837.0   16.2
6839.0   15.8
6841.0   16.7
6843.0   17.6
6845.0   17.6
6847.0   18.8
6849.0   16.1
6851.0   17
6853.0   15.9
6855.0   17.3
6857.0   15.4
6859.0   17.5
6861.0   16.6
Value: 4.1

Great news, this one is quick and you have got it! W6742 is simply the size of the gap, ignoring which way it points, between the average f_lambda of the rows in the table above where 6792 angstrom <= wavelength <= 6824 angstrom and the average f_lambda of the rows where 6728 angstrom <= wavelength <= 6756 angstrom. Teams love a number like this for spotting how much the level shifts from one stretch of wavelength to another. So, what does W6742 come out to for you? 1.22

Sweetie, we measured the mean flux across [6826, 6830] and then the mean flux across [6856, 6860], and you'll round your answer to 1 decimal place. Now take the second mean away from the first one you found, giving -1.9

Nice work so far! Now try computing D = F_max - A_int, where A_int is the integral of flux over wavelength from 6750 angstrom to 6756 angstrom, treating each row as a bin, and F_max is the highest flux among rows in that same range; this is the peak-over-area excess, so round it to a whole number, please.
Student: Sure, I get -78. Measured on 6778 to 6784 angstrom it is -76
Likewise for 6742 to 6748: -81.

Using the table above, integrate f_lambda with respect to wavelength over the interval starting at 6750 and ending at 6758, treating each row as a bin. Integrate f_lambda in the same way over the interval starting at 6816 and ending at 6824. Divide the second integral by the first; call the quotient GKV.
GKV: 1.04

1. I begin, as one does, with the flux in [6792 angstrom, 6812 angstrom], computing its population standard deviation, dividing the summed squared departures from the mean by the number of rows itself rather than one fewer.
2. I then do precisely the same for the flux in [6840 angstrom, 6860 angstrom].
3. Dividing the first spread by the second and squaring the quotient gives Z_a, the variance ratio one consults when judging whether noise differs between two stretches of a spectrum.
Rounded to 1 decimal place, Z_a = 1.0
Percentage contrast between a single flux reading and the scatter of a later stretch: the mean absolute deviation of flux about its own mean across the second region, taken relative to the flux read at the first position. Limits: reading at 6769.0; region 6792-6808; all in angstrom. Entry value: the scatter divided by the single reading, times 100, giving 4.7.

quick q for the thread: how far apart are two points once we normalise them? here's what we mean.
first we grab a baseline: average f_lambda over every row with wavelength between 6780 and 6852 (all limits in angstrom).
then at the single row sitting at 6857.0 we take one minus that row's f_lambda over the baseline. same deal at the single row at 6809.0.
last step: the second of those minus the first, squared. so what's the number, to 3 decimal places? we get 0.000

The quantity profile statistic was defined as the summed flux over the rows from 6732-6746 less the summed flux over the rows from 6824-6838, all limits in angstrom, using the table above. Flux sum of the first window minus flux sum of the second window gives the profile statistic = 23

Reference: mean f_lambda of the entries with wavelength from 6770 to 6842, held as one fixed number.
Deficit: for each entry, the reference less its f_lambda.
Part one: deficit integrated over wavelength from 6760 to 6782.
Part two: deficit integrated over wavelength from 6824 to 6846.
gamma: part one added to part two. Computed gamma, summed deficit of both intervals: -13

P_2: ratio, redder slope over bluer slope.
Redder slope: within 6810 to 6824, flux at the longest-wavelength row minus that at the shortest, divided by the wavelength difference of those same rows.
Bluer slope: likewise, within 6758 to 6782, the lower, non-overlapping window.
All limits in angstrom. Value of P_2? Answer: 1.6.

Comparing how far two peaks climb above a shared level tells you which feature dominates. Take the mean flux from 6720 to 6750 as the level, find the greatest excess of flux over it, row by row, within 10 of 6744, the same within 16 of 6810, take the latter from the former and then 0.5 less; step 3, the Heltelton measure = 9.0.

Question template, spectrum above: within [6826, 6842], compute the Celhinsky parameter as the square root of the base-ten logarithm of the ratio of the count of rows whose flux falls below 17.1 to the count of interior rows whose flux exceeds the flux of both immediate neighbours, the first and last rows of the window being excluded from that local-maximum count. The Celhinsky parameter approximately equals 0.95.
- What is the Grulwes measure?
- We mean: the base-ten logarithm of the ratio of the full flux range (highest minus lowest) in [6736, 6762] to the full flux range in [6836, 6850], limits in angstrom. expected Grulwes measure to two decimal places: 0.64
